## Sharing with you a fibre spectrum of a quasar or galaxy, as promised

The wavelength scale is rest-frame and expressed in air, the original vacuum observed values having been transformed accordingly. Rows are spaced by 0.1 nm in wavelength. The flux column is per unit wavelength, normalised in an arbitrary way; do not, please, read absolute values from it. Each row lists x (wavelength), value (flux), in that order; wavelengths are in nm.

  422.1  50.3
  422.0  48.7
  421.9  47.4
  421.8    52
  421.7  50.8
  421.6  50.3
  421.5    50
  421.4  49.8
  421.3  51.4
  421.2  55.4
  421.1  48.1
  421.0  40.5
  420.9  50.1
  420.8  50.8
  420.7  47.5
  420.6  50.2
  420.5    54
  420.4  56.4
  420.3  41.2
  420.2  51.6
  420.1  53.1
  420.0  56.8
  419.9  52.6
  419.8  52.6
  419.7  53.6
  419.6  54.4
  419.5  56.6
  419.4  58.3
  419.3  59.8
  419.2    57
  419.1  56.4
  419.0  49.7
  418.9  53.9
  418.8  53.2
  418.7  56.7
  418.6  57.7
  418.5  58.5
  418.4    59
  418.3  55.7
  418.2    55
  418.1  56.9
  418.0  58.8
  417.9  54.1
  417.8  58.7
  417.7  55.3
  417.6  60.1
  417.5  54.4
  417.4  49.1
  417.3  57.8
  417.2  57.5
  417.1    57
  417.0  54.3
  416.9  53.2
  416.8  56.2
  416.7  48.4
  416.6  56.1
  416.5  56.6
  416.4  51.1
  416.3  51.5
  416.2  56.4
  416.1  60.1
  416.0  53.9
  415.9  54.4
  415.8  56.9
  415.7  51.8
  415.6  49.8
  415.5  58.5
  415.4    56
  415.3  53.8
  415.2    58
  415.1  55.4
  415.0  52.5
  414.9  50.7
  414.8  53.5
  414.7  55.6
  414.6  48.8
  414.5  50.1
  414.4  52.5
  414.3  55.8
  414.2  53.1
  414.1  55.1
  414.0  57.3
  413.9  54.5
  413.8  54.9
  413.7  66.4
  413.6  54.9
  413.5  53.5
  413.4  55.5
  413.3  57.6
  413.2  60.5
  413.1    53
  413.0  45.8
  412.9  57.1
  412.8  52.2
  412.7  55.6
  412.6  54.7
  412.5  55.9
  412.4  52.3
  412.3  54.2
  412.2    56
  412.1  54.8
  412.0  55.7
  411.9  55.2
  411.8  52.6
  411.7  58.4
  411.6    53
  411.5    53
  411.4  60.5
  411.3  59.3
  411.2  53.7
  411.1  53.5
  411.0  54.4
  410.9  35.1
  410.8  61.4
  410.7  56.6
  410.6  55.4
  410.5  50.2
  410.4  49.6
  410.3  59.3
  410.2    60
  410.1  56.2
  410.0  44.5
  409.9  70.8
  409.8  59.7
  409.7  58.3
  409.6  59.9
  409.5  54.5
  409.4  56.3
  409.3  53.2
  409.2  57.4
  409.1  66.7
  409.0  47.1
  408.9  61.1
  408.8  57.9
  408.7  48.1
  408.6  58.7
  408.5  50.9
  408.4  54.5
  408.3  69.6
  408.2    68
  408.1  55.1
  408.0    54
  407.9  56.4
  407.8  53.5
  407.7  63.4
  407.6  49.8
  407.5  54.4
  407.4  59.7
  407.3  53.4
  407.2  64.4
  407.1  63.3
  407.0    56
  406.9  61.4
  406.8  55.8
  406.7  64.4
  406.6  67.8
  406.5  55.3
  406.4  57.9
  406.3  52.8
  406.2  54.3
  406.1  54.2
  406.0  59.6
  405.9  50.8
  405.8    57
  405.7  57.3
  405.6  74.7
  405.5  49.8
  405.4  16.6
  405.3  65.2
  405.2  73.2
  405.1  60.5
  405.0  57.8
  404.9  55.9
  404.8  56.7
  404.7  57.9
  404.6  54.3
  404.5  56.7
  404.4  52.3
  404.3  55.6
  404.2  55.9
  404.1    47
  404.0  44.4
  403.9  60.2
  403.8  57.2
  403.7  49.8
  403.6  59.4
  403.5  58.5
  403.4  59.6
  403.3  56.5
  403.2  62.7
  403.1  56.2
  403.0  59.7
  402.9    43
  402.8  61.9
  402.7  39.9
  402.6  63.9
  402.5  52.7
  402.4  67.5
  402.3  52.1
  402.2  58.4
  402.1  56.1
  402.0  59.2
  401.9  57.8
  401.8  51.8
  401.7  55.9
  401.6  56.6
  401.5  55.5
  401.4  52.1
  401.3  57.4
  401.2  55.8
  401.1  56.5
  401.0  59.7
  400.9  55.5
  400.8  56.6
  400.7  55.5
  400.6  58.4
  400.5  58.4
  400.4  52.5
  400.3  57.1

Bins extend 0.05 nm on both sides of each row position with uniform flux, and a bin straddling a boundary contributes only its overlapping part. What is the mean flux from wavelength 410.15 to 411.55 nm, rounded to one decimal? 54.4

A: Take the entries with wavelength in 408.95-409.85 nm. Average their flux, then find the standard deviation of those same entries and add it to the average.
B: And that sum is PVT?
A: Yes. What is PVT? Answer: 62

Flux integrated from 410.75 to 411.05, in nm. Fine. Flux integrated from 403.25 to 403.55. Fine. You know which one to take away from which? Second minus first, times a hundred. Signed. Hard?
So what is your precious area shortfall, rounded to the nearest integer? 237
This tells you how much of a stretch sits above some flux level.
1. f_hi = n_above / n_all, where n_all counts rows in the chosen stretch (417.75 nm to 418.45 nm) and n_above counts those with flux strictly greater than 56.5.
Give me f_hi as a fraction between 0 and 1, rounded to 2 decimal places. 0.57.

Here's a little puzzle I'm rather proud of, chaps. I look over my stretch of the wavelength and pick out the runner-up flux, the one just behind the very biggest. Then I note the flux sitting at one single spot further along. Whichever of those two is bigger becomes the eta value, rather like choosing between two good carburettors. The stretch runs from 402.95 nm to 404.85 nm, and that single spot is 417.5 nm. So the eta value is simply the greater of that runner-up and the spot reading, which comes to 60.2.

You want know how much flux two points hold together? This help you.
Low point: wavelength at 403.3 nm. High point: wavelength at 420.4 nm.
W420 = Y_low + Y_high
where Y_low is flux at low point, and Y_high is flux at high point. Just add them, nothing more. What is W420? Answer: 113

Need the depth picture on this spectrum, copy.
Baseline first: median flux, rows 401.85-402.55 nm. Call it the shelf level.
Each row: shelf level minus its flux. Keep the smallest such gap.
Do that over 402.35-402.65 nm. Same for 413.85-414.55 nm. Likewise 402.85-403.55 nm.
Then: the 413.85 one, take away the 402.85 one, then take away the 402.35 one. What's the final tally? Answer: 15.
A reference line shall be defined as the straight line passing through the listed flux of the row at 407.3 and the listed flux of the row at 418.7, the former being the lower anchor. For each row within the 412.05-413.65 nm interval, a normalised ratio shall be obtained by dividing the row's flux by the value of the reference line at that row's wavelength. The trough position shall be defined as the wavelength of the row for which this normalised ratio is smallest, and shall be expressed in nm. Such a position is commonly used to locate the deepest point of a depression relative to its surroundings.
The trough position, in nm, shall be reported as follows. 413.0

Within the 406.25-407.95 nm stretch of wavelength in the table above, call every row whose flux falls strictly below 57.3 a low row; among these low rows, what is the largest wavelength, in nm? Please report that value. 407.9 nm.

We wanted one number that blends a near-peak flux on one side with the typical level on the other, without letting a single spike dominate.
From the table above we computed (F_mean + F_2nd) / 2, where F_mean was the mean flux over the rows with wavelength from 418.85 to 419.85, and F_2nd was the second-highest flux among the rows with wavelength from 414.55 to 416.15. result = 57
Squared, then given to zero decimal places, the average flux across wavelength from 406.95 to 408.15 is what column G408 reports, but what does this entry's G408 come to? 3243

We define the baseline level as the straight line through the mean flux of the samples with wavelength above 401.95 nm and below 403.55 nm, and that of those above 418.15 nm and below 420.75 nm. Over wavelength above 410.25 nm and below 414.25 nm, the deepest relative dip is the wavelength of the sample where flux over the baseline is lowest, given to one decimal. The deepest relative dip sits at 410.9 nm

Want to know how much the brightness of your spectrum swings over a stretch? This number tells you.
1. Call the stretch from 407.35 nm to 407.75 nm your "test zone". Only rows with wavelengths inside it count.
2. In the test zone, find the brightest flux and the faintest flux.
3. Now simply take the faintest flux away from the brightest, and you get 13.6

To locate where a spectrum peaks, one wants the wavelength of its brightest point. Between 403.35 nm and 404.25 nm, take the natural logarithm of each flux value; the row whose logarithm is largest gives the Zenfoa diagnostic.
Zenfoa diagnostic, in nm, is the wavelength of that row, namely 403.9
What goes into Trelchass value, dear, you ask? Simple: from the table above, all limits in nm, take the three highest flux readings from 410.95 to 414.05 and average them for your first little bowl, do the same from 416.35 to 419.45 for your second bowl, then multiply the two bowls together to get 3725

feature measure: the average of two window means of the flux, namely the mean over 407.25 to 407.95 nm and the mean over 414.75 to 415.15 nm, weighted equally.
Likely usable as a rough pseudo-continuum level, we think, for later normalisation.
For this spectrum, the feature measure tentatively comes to 54.4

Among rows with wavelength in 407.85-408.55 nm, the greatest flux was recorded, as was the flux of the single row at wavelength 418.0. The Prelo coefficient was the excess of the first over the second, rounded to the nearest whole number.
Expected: 11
